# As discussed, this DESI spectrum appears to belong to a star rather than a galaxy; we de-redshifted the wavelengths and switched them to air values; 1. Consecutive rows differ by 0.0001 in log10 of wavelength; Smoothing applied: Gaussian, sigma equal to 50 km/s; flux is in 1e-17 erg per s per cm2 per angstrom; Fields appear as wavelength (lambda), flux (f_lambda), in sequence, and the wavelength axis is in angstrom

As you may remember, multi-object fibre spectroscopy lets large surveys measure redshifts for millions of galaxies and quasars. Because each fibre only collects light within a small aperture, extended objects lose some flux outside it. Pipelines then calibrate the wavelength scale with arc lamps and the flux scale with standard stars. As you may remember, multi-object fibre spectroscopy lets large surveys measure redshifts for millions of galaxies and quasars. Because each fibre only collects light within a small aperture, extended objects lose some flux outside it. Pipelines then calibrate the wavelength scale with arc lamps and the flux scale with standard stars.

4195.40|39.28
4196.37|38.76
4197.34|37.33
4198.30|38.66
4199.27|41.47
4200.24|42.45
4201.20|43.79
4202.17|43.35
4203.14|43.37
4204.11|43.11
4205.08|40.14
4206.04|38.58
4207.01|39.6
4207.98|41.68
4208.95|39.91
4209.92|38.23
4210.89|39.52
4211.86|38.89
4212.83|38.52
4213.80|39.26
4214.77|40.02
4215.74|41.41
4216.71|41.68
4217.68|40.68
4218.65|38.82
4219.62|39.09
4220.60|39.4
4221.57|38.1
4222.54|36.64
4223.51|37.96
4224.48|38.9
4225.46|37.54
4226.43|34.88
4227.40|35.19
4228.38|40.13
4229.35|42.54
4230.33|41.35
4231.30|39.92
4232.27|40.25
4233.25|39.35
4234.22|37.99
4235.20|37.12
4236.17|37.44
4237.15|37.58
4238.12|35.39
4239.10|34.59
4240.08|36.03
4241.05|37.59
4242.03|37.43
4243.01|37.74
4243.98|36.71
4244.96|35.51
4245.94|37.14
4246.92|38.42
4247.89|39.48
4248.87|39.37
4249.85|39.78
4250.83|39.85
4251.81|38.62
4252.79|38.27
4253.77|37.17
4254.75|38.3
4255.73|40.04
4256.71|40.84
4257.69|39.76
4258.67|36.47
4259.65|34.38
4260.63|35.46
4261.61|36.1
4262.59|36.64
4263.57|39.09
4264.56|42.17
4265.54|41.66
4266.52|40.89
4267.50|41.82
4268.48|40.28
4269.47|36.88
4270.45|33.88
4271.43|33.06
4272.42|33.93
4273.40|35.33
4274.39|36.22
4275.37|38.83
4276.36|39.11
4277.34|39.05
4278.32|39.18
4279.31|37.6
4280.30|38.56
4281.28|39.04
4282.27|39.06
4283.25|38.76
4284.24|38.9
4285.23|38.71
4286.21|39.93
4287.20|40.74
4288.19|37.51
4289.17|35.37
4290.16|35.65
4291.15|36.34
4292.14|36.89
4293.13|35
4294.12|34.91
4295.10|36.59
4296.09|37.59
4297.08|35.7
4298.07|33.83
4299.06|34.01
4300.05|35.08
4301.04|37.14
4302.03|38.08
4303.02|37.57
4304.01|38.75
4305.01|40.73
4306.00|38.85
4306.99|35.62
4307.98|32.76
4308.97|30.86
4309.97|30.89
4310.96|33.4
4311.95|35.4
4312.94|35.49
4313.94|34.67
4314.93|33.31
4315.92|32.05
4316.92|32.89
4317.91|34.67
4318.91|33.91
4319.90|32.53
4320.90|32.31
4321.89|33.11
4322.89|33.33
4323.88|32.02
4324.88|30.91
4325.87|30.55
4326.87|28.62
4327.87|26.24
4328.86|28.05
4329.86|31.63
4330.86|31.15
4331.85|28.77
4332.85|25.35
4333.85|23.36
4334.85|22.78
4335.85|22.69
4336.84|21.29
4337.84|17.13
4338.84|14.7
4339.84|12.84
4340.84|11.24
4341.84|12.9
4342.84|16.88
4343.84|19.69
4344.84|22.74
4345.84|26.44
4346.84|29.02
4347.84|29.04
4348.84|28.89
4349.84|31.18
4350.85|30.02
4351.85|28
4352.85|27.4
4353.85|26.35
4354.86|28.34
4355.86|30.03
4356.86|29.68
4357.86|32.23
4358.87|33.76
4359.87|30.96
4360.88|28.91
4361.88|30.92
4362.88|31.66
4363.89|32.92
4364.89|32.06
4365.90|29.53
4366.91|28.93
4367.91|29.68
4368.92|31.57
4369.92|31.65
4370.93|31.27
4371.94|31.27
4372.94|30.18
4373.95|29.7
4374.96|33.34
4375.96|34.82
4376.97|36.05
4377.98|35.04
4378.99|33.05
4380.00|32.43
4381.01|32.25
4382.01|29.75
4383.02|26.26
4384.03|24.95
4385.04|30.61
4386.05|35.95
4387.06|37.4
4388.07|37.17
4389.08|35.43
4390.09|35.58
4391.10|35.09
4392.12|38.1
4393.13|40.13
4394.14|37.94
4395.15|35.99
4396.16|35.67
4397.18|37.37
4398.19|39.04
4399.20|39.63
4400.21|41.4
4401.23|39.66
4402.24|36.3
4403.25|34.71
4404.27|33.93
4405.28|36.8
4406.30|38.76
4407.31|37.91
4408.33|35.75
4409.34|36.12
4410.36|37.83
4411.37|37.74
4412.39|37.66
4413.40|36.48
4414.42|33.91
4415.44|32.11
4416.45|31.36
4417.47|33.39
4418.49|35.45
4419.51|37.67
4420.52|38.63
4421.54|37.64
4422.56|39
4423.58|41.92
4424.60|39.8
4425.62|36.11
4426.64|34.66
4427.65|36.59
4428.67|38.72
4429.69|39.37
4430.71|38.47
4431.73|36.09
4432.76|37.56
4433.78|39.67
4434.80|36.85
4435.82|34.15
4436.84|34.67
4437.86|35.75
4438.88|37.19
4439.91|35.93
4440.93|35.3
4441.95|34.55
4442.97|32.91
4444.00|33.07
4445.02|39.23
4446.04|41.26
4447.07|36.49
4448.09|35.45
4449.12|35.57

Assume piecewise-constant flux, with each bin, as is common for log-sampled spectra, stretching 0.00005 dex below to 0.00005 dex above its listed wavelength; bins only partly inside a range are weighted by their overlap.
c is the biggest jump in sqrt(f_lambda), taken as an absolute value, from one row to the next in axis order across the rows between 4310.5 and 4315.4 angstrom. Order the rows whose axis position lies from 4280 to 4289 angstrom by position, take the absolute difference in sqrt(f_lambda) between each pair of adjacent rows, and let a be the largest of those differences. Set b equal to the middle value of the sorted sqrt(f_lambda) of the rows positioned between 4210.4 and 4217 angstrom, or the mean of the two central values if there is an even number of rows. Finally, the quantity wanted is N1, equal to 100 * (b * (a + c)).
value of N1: 270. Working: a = 0.26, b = 6.29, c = 0.171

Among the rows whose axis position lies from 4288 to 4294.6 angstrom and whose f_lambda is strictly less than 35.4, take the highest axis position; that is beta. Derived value 4294.12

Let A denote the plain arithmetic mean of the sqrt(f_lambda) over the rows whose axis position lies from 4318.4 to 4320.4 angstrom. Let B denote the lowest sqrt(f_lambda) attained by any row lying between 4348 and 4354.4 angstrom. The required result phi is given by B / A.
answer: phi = 0.89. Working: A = 5.8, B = 5.1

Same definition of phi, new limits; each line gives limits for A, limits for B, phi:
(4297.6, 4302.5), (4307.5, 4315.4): 0.93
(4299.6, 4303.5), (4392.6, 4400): 0.98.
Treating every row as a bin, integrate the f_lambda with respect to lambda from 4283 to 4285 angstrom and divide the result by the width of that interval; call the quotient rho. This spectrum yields 39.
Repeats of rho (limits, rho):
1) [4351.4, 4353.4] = 28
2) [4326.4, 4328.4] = 27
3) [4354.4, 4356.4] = 29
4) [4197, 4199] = 38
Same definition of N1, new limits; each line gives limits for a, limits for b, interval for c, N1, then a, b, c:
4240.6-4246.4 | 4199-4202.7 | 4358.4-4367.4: 250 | 0.14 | 6.55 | 0.246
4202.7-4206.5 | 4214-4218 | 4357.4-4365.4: 305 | 0.23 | 6.41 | 0.246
